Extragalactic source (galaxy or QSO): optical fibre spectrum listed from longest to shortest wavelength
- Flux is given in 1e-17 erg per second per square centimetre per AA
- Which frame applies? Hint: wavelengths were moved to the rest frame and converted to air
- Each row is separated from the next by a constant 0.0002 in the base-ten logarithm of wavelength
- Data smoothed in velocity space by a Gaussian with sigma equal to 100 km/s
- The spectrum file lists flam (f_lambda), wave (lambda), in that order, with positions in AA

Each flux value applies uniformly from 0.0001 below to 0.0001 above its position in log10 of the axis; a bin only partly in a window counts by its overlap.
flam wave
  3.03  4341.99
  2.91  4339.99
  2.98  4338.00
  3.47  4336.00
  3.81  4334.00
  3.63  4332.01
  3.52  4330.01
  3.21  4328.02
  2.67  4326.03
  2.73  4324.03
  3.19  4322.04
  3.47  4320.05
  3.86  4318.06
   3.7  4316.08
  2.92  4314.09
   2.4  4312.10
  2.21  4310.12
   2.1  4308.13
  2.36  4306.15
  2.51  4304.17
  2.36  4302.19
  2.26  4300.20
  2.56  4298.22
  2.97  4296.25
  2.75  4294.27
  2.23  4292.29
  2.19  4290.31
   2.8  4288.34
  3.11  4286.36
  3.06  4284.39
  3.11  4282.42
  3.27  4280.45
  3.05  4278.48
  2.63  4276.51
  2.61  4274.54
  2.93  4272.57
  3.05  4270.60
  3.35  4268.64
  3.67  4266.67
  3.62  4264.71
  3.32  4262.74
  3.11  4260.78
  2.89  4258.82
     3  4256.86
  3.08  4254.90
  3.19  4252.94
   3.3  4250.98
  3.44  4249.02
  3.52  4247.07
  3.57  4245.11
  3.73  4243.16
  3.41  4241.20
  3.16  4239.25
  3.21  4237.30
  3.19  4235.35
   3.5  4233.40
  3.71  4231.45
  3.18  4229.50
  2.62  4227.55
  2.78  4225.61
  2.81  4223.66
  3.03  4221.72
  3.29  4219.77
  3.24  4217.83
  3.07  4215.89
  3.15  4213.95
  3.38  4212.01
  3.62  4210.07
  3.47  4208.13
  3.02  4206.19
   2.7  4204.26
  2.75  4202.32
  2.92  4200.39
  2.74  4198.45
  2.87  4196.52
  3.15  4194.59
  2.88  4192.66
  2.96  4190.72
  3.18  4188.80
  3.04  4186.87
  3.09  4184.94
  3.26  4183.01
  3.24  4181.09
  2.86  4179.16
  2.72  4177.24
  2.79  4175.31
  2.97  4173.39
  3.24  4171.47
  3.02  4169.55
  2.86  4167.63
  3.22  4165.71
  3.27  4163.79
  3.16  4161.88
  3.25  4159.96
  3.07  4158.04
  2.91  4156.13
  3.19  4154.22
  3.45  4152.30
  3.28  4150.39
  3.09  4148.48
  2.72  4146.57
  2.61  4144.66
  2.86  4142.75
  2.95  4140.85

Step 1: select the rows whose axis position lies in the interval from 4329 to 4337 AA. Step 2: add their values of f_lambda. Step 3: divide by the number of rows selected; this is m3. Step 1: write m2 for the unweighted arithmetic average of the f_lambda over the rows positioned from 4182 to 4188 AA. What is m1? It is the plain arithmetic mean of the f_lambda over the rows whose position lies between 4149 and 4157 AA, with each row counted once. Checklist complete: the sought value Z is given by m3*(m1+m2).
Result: 23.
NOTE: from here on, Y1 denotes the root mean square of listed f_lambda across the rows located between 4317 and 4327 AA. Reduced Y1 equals 3.22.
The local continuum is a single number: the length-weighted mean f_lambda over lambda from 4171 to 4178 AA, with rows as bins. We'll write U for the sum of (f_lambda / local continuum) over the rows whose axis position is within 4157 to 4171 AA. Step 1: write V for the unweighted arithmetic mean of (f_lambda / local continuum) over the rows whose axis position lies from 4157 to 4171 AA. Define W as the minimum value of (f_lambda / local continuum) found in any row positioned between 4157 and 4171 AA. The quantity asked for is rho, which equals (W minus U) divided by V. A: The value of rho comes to -6.08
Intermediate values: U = 7.5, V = 1.07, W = 0.98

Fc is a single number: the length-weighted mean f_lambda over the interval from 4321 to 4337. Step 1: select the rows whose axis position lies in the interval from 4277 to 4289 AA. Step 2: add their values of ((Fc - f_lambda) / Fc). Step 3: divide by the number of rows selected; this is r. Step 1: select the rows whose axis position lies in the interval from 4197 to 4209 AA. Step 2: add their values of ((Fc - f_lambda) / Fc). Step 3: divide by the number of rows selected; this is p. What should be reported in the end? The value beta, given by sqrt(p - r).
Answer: 0.20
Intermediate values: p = 0.11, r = 0.06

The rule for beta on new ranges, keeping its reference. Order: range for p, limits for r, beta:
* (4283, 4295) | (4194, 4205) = 0.22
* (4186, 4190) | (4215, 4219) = 0.12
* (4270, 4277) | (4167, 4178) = 0.20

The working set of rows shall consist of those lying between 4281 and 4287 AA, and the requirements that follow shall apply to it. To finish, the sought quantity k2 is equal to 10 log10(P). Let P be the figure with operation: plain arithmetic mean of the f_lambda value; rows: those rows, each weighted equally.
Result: 4.90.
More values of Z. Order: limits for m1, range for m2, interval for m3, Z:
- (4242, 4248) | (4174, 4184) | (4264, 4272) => 23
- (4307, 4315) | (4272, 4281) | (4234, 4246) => 18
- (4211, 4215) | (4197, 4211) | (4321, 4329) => 19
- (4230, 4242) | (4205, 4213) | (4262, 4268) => 24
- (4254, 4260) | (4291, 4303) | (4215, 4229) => 16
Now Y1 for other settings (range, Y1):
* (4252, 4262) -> 3.06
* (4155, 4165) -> 3.13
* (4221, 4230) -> 2.89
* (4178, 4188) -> 3.10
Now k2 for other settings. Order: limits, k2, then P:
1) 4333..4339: 5.34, 3.42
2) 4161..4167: 5.07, 3.22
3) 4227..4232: 5.01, 3.17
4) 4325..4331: 4.96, 3.13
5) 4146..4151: 4.81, 3.03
